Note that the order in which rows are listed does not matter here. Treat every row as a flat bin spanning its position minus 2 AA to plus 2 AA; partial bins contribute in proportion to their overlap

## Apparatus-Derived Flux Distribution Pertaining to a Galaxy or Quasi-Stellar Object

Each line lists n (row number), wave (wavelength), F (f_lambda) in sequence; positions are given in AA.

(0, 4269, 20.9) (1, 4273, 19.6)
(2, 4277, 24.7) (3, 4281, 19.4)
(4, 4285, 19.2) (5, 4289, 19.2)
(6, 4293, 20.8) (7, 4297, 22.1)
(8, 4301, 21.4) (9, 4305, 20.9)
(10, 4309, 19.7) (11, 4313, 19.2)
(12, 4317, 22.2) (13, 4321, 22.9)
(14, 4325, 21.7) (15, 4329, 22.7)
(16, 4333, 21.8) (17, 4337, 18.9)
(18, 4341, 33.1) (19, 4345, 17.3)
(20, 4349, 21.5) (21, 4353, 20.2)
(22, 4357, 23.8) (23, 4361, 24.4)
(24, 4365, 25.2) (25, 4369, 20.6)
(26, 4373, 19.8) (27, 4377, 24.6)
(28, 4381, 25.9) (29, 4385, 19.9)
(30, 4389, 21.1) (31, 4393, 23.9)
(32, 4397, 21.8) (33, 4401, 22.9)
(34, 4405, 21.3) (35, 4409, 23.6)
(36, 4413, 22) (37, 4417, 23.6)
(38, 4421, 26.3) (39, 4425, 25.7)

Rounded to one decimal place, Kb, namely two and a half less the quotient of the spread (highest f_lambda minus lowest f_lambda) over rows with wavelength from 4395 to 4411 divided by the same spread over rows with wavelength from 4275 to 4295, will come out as 2.1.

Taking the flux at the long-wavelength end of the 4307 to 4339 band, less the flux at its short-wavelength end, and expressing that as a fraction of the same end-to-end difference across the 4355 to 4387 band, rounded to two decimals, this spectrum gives 0.21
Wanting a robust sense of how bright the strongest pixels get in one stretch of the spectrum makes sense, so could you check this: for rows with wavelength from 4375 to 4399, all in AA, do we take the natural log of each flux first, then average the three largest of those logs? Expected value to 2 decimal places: 3.21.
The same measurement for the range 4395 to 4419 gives 3.15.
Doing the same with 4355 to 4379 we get 3.21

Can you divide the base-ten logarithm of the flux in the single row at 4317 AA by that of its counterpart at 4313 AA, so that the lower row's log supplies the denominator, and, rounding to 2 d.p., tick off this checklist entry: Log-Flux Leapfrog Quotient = 1.05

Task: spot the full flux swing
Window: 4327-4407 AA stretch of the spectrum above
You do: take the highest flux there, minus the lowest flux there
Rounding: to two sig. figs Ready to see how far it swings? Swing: 16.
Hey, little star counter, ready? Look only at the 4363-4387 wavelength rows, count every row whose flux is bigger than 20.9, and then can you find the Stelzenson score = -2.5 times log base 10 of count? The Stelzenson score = -1.2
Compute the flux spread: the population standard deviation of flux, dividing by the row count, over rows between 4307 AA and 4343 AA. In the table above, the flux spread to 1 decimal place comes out 4.0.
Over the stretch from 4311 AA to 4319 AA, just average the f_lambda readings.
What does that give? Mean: 20.70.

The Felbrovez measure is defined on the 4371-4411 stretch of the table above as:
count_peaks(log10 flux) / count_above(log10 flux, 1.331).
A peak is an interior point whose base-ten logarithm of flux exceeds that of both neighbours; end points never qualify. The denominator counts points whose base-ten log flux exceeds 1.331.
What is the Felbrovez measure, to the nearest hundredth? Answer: 0.50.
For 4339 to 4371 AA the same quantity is 0.40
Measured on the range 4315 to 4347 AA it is 0.50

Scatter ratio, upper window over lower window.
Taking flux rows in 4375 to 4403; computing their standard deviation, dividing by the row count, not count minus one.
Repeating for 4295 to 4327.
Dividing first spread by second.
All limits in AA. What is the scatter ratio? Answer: 1.6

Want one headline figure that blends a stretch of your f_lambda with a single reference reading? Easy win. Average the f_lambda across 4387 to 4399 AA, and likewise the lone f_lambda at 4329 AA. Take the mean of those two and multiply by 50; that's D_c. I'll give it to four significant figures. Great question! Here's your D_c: 1124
